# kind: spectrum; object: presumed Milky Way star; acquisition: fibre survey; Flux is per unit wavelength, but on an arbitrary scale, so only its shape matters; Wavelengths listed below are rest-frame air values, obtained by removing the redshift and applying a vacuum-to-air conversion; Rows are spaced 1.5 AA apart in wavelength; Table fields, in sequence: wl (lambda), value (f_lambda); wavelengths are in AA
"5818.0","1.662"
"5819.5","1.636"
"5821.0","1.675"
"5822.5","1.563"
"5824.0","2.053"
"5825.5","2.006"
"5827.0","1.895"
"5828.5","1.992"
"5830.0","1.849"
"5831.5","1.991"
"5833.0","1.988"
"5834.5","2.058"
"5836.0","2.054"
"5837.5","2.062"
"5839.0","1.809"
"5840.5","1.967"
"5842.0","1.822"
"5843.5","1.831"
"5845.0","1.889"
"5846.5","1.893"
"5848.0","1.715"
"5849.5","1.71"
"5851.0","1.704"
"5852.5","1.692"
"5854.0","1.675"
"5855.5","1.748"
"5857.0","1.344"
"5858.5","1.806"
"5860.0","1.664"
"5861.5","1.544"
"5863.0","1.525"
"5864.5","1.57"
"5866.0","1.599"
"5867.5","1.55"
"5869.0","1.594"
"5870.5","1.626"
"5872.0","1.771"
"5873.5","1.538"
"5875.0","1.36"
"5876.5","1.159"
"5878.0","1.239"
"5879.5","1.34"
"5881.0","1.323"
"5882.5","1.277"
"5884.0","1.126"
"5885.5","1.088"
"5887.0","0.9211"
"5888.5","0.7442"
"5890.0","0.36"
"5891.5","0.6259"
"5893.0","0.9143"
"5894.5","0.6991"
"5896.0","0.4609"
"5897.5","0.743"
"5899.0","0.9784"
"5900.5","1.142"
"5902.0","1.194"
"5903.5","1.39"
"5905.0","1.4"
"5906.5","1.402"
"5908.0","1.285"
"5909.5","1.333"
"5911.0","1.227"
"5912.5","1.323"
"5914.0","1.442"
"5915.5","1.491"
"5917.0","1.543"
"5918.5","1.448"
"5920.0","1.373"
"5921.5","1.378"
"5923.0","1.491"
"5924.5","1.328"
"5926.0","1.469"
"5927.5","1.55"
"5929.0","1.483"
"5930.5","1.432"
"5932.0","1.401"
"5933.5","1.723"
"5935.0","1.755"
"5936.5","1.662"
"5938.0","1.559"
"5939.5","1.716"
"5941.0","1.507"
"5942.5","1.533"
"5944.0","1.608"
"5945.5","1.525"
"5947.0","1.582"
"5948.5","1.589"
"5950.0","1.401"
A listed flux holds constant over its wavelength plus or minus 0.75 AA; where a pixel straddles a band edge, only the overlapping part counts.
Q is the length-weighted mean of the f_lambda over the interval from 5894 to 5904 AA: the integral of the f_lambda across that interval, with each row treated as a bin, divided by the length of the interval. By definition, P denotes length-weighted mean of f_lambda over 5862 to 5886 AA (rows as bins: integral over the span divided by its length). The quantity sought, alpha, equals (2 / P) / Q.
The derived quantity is 1.50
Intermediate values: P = 1.4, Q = 0.94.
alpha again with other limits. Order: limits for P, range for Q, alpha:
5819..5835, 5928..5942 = 0.67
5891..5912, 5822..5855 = 1.00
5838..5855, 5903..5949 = 0.75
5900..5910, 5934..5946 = 0.95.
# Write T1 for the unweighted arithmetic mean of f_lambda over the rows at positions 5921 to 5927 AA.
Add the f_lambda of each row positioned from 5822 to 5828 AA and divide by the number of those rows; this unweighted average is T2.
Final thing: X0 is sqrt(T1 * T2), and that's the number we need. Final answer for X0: 1.63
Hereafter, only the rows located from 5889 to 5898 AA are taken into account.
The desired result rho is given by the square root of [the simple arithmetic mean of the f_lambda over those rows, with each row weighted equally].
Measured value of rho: 0.80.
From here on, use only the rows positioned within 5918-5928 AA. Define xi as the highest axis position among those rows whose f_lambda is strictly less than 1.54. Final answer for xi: 5926.0 AA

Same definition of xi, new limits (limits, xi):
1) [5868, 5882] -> 5881.0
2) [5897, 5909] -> 5908.0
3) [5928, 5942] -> 5941.0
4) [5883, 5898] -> 5897.5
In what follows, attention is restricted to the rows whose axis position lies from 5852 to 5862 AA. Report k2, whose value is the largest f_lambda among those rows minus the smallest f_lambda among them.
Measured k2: 0.5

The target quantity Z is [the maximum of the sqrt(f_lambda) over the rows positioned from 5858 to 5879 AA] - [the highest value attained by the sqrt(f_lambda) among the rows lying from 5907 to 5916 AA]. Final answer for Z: 0.12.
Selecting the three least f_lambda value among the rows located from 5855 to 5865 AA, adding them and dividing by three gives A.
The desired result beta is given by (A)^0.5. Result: 1.2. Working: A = 1.5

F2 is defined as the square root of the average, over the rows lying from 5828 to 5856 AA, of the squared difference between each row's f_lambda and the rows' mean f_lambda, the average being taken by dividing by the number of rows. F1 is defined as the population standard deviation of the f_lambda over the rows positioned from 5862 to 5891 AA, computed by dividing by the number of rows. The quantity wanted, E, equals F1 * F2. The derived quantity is 0.045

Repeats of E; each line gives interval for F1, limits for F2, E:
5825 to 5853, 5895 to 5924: 0.033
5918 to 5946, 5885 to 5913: 0.039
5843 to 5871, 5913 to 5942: 0.016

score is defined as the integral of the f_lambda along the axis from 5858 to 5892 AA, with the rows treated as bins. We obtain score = 45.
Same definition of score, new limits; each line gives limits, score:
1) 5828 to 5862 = 62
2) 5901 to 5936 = 50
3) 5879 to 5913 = 36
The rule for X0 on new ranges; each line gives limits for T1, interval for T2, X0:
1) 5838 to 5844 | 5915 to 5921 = 1.65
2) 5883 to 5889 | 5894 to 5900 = 0.84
